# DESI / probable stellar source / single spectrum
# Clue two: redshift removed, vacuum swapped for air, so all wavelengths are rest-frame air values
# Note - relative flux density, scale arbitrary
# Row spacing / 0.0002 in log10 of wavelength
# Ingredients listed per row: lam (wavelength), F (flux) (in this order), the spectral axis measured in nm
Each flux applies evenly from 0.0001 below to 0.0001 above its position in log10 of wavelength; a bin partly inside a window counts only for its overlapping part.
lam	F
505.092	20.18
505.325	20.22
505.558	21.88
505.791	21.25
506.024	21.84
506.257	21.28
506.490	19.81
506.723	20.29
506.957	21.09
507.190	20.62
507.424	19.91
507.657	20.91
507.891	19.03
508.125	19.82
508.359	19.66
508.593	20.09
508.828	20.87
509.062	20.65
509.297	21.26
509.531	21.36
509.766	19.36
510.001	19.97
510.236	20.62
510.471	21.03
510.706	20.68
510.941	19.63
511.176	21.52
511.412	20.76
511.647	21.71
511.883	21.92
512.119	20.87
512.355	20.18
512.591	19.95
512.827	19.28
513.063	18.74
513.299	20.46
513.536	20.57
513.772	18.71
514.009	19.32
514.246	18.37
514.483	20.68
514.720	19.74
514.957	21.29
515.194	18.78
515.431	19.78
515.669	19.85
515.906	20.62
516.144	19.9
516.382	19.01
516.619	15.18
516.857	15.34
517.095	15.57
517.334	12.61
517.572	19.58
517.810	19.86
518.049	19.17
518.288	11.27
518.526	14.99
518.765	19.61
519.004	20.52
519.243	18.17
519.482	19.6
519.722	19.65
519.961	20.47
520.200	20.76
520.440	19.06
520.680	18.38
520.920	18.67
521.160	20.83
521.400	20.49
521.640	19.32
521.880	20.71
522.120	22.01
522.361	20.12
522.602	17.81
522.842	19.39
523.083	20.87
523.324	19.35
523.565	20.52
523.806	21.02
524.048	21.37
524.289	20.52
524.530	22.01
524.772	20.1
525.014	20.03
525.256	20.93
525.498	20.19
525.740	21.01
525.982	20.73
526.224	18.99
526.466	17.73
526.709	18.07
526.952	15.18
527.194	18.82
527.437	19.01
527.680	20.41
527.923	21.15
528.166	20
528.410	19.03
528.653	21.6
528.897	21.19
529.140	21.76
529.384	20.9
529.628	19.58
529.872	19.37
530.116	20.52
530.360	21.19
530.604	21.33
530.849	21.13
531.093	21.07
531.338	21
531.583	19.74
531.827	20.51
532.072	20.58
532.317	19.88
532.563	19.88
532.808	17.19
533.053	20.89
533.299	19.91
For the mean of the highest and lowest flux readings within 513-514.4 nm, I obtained 19.5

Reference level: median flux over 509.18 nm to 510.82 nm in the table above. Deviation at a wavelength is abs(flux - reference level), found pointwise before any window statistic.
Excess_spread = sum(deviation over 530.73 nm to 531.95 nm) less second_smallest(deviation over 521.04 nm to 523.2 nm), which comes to 2.1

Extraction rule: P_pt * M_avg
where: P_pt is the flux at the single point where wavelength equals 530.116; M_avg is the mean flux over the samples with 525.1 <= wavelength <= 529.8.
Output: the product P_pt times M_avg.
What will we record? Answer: 406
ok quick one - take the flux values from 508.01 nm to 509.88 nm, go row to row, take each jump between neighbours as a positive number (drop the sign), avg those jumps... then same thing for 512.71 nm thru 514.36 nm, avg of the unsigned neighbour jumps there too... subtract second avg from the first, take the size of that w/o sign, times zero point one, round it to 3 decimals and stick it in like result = 0.035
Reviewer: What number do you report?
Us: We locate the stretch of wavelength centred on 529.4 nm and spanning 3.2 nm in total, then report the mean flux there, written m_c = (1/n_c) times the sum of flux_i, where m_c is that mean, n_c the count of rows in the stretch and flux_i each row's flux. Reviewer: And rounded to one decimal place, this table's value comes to 20.7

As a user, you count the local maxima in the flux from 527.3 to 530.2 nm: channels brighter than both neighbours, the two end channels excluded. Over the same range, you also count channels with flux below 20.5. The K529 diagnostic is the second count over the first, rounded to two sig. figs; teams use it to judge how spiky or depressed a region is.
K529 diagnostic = 2.0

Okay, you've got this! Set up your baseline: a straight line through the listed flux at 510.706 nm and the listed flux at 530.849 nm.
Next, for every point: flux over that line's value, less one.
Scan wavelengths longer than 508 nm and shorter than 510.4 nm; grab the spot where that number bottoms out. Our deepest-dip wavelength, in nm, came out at 509.766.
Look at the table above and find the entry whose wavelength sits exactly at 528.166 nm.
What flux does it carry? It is 20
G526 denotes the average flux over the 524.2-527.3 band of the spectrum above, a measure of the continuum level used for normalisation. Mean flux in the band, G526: 19.6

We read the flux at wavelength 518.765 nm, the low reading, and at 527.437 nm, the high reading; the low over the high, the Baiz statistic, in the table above 1.03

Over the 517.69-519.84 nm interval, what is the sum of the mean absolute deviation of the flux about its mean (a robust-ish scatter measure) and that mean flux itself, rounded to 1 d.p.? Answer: 20.3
